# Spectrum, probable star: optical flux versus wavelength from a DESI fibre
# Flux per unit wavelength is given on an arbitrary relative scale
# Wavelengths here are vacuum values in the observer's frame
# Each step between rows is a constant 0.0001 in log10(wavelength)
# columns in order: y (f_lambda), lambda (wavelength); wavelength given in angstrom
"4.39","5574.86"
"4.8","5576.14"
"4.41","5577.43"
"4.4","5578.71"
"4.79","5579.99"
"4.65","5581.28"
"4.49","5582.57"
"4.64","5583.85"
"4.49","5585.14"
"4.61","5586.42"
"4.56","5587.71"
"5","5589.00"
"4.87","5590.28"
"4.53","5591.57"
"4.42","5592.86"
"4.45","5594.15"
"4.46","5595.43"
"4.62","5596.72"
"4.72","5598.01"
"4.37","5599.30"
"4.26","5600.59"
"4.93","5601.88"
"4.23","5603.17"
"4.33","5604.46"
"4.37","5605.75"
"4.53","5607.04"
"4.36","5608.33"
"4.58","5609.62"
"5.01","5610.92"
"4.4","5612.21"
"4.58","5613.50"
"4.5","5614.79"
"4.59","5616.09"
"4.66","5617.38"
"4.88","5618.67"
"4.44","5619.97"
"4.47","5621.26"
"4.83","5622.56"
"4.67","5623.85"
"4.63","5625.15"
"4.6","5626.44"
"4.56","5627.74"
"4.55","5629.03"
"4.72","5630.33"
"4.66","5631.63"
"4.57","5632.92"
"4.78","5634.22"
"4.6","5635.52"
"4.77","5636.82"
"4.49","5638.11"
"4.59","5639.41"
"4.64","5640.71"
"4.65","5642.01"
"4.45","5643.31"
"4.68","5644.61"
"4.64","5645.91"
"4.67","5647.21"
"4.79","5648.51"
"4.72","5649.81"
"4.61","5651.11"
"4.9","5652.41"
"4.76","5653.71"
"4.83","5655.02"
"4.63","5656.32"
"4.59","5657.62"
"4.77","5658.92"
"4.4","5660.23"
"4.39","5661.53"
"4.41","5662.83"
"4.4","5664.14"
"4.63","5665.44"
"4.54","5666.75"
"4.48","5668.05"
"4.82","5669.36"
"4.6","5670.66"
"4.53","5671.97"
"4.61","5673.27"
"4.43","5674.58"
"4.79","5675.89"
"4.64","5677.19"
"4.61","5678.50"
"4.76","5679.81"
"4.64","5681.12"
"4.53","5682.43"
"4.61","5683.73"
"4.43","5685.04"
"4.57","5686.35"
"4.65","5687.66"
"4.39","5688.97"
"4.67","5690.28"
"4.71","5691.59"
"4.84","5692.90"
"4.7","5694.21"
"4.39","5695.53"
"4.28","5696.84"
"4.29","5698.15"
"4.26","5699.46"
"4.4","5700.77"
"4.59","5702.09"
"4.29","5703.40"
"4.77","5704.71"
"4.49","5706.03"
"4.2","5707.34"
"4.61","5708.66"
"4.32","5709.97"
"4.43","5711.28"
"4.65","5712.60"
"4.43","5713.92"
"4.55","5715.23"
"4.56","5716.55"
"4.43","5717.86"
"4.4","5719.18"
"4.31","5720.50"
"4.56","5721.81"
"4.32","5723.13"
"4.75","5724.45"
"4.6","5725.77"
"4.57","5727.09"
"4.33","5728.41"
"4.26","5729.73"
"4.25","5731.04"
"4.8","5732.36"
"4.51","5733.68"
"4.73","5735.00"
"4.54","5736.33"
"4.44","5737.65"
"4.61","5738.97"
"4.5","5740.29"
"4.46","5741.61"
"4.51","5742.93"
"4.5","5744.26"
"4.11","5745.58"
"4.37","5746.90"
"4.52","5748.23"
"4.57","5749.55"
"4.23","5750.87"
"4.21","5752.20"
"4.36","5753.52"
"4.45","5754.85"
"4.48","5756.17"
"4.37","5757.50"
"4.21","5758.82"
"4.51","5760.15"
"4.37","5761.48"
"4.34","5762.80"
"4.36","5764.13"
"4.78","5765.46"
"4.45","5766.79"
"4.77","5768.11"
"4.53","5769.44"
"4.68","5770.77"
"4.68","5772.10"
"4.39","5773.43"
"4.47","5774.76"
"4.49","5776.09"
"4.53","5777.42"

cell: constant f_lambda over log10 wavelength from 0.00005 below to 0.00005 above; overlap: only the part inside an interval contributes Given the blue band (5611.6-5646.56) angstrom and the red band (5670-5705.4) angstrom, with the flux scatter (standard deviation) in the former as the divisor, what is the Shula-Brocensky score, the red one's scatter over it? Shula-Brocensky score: 1.4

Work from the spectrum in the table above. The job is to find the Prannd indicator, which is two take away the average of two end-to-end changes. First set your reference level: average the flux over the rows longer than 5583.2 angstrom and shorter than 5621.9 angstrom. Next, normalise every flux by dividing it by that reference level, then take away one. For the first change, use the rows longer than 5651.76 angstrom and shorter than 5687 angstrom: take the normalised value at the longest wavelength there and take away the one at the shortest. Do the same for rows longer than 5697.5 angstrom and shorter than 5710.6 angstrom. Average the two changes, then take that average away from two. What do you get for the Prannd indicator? 2.03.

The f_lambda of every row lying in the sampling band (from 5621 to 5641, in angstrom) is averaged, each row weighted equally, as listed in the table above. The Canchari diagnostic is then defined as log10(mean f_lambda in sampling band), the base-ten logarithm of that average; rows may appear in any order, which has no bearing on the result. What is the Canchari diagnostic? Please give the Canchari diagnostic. 0.666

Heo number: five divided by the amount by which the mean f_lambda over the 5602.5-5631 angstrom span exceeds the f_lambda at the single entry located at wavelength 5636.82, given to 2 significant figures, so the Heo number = -25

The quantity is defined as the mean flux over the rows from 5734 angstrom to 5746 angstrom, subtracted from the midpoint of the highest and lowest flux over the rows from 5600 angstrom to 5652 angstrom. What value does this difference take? 0.13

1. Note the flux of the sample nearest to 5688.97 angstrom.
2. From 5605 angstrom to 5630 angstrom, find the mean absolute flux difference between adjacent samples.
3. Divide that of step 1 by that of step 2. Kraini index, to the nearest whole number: 24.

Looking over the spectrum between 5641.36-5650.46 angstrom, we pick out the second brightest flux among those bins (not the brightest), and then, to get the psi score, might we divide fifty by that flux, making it 10.6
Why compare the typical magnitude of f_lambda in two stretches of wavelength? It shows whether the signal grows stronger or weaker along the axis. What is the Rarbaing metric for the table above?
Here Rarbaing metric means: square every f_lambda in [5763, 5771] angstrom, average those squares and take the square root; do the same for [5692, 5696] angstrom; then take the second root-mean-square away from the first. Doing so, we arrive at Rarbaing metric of -0.05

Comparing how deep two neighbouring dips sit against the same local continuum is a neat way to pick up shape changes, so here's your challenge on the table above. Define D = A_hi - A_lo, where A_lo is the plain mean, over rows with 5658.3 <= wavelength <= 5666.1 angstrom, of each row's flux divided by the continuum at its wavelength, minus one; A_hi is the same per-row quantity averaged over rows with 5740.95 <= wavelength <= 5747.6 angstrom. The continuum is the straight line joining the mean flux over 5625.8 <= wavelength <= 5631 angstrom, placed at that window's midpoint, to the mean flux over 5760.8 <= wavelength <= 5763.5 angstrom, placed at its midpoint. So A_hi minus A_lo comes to 0.01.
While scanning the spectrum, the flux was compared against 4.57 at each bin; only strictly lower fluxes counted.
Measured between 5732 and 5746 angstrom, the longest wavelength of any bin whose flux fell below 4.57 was 5745.58 angstrom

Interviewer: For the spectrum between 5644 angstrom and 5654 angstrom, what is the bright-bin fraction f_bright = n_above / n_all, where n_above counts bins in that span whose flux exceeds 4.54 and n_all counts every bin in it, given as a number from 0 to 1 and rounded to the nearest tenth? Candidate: 1.0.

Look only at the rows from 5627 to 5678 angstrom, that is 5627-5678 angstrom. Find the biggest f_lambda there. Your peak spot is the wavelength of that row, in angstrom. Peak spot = 5652.41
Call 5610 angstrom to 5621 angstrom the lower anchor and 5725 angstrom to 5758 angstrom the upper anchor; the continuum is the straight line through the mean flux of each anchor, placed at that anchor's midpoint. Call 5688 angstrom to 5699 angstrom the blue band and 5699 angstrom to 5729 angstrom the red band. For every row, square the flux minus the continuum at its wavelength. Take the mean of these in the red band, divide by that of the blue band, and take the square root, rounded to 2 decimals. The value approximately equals 0.77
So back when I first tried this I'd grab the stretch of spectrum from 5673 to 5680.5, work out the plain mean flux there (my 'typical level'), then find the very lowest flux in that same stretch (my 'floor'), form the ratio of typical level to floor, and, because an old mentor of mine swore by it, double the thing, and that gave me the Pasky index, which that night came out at 2.09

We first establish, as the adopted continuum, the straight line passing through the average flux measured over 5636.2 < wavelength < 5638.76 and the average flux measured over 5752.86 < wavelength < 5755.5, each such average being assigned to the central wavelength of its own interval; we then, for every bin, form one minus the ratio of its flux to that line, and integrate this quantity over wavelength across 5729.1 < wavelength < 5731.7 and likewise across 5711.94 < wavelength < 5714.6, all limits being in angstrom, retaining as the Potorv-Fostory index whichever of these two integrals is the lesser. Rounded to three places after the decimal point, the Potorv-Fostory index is -0.033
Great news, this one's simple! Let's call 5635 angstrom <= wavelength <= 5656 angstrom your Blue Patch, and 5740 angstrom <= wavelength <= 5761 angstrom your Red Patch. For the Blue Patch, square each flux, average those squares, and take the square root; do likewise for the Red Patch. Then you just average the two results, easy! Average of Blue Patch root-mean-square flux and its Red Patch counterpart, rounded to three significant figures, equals 4.54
